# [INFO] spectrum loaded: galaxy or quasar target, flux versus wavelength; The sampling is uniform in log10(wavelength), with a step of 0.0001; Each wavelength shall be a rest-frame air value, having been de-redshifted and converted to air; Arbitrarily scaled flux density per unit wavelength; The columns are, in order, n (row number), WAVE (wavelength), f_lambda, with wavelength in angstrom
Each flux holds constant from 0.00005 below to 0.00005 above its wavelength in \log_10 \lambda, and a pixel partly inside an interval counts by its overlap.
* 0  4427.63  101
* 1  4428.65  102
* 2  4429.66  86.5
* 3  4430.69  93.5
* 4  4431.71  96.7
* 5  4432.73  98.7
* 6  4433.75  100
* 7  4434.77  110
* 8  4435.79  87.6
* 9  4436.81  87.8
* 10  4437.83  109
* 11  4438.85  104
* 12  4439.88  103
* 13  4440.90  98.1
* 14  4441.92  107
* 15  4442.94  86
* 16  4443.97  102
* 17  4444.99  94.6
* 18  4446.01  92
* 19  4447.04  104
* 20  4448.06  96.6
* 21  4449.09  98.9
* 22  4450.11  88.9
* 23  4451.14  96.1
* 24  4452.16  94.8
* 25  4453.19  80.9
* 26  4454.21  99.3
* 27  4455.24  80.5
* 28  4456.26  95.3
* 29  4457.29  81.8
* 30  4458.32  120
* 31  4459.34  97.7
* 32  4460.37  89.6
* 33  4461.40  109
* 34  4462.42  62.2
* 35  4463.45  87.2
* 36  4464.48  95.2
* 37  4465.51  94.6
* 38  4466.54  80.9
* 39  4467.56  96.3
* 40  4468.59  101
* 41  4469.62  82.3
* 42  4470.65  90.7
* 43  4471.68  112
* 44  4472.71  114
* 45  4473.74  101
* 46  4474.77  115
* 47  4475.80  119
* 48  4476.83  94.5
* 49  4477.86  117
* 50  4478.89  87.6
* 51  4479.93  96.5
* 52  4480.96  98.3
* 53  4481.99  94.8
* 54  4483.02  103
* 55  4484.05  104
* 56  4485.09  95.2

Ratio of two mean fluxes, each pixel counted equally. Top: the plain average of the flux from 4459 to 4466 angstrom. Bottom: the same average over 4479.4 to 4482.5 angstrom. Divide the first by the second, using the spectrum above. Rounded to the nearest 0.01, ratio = 0.94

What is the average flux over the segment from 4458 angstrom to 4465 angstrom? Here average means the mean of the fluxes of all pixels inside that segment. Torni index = 94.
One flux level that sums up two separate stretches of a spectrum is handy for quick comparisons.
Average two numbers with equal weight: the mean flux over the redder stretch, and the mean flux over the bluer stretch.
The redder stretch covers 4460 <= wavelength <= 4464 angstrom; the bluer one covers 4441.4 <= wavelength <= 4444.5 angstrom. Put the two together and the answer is 92.7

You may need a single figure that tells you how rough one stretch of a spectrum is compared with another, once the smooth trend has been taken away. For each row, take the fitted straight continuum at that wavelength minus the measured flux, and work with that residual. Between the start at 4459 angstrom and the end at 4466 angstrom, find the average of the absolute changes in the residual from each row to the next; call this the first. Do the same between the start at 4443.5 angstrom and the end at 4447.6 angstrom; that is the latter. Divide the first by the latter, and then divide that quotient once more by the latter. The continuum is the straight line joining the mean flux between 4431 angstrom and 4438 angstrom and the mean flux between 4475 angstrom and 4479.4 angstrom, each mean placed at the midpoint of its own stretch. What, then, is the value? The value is 0.33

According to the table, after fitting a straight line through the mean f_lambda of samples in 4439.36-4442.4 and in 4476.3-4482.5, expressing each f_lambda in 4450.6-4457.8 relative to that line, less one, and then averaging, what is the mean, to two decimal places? -0.11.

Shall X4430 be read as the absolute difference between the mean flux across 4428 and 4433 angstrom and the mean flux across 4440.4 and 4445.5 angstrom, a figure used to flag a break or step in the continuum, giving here 2.1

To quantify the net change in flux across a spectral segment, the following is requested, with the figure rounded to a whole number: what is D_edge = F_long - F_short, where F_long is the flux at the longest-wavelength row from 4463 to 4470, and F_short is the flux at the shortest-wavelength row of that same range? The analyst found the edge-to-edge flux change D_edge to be -5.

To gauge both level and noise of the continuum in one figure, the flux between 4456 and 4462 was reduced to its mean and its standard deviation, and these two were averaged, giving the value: 56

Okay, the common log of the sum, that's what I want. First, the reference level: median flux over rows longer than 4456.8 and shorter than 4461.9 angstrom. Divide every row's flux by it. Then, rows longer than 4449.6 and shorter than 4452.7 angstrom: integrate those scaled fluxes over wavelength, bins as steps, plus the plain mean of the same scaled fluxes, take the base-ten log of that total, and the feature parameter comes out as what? 0.59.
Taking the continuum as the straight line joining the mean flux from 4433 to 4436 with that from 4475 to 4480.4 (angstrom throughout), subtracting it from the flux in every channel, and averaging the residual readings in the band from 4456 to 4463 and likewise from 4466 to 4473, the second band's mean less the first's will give 2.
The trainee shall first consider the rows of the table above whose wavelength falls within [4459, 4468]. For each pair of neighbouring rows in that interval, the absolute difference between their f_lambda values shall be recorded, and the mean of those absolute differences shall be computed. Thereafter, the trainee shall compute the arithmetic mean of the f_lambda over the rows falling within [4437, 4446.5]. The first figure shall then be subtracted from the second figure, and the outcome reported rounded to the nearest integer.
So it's 82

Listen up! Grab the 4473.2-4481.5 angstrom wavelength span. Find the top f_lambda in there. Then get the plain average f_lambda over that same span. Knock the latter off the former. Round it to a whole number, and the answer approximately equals 15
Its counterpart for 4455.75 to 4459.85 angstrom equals 21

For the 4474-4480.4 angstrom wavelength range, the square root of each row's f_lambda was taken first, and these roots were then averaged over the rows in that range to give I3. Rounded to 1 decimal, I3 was 10.2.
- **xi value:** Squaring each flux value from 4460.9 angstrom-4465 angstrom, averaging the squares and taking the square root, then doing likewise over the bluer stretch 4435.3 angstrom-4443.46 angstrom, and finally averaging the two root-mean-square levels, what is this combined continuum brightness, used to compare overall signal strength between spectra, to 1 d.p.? 94.1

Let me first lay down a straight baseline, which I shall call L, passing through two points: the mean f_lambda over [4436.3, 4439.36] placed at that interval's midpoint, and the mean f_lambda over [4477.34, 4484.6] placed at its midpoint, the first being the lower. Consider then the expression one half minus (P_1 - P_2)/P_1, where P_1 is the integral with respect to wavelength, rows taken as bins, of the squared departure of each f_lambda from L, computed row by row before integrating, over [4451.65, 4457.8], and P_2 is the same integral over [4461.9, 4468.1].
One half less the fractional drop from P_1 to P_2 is 1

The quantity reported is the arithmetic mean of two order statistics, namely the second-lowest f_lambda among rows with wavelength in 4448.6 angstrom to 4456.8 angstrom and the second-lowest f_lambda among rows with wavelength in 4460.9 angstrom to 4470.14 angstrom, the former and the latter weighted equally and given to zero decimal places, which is 81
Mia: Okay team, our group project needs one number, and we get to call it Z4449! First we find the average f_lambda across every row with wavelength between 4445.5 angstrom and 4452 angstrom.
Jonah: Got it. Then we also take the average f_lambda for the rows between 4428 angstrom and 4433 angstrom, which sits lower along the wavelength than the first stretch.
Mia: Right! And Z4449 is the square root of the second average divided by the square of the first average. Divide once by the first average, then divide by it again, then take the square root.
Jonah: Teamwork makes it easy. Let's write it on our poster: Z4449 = 0.102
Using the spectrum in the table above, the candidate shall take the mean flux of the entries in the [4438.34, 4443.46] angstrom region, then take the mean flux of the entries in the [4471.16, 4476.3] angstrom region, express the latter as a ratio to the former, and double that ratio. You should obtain 2.25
